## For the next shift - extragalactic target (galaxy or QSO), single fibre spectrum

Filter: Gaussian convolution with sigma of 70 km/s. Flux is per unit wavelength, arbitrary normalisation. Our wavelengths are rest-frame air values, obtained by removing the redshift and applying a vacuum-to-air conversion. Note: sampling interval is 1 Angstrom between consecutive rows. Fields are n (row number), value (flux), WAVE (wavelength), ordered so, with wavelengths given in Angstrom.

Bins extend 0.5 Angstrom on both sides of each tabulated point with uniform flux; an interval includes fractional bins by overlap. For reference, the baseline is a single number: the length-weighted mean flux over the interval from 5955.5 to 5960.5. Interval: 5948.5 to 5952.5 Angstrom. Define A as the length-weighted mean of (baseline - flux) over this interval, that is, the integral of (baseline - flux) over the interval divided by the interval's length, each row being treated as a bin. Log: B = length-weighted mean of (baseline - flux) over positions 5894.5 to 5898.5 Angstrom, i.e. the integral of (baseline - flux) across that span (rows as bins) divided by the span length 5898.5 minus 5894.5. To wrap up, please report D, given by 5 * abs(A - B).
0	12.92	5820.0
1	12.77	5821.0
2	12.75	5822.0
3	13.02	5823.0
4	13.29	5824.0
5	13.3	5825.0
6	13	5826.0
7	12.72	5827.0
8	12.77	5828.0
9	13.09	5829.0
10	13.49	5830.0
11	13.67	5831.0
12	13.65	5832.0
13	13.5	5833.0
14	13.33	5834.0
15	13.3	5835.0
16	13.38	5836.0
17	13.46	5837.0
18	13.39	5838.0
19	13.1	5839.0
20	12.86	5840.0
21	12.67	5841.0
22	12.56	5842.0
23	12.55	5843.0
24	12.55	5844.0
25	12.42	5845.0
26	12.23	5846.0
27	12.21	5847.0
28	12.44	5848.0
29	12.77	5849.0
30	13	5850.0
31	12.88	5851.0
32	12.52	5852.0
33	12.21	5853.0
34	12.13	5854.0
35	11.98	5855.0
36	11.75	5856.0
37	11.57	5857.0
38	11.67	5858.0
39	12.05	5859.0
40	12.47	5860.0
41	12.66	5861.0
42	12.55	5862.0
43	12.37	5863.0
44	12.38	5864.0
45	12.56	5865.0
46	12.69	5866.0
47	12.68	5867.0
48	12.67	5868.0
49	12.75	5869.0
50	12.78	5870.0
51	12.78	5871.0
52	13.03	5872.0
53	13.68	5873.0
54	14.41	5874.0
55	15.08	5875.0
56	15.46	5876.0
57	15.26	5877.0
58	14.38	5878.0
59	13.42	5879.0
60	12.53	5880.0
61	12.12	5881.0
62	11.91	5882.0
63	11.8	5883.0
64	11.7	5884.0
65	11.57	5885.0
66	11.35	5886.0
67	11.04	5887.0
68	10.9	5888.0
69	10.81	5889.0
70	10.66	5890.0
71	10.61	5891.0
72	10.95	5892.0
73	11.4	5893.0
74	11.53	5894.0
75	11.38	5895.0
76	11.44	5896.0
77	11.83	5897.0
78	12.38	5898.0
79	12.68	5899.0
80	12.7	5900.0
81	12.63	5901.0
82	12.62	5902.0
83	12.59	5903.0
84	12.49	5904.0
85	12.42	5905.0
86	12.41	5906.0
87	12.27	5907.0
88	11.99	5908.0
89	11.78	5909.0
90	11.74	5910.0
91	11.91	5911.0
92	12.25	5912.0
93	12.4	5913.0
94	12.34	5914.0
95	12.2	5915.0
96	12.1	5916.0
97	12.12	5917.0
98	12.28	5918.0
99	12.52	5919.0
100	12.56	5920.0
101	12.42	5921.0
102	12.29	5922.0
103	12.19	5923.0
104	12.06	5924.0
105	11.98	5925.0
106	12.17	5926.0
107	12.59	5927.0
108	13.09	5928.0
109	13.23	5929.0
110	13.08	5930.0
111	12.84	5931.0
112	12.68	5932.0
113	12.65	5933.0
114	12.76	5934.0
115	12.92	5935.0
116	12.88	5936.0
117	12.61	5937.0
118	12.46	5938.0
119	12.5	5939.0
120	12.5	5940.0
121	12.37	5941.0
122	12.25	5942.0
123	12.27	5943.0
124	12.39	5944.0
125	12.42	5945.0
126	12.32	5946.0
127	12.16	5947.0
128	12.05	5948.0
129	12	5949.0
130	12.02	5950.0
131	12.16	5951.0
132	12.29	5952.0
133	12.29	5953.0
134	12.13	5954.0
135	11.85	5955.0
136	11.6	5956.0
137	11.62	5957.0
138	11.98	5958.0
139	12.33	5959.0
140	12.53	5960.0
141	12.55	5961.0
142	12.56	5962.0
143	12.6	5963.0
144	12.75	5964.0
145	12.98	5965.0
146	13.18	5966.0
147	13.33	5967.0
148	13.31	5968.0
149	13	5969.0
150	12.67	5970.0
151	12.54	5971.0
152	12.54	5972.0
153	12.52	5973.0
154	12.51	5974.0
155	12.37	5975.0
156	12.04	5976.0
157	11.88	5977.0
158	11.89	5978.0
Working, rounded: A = -0.1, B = 0.3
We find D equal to 1.8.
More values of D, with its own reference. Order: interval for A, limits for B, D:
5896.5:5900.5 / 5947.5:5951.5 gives 1.7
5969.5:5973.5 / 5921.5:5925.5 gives 2.2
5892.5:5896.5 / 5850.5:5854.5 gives 5.0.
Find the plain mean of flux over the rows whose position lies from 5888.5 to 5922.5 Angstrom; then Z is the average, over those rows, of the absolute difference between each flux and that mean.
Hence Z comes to 0.48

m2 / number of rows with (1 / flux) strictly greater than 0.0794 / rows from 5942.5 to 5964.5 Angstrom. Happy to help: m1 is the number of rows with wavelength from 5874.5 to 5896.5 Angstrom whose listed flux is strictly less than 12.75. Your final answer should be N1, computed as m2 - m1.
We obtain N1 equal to 3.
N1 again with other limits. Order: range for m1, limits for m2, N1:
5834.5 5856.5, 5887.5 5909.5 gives 5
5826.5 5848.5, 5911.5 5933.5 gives 7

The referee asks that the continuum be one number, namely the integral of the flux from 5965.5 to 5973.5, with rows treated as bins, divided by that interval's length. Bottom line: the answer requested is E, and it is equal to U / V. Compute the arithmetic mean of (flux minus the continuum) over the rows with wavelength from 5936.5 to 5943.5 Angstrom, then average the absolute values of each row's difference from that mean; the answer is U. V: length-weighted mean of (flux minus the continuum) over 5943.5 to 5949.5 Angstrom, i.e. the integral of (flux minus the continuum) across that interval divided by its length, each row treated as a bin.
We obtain -0.2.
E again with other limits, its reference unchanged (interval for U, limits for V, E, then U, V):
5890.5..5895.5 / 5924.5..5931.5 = -1.8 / 0.32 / -0.2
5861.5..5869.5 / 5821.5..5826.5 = 0.6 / 0.12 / 0.2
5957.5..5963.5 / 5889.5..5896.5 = -0.1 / 0.18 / -1.7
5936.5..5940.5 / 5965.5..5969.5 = 0.1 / 0.05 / 0.3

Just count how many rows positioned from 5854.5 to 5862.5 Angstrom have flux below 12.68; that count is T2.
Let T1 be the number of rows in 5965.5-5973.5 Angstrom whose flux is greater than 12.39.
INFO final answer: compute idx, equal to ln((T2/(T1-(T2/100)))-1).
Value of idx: -5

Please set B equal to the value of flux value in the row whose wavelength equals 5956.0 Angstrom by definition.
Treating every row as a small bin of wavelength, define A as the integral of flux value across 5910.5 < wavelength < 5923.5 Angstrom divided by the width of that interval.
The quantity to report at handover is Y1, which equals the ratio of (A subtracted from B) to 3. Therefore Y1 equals -0.2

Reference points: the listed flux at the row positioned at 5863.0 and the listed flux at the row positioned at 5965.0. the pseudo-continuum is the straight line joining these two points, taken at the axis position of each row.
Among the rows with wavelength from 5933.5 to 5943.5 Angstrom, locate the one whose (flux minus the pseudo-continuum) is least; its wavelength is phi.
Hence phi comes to 5942.0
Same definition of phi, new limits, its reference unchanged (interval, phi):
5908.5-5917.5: 5910.0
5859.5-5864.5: 5863.0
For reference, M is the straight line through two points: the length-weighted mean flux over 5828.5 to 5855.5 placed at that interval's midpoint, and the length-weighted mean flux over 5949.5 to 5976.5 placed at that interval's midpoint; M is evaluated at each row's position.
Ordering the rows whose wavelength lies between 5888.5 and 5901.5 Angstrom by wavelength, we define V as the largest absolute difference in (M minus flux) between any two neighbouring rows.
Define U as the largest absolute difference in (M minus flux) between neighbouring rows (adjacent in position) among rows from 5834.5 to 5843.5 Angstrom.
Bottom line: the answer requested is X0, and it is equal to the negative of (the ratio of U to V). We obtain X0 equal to -0.5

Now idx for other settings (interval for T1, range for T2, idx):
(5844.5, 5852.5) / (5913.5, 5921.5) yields -1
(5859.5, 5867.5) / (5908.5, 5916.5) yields -1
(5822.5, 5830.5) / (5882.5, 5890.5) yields -5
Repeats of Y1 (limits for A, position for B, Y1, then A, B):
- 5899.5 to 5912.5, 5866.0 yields 0.1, 12.3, 12.69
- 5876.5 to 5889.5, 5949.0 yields -0.1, 12.2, 12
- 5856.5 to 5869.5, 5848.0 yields 0.0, 12.4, 12.44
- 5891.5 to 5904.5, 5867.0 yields 0.2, 12.0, 12.68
